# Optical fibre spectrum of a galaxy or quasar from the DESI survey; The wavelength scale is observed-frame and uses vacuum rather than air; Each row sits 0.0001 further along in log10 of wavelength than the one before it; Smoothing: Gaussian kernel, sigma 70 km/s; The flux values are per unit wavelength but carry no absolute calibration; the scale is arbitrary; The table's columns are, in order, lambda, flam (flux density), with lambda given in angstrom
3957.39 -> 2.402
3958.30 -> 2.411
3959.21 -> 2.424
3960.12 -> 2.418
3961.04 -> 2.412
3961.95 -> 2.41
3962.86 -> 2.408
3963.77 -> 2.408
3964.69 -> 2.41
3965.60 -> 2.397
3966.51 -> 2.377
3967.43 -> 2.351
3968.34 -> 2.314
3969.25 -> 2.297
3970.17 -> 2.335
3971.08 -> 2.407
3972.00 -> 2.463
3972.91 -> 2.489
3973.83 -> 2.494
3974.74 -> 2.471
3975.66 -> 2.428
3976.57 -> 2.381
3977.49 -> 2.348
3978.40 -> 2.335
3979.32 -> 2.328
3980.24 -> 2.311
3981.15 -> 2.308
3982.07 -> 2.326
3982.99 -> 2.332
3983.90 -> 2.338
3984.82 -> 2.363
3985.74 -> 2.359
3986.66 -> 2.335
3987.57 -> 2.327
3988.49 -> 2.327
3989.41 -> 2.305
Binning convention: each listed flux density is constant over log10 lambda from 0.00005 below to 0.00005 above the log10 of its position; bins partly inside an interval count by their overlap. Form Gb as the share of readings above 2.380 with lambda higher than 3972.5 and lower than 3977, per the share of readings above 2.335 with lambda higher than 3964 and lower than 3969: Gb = 1.25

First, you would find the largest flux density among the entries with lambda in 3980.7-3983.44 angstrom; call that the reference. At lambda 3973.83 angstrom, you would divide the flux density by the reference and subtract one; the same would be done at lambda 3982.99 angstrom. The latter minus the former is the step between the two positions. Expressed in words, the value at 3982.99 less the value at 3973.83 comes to -0.069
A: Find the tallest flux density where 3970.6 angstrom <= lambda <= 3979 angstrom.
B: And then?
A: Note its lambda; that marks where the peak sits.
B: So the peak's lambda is 3973.83 angstrom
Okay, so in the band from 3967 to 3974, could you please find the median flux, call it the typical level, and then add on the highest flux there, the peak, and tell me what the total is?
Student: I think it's 4.87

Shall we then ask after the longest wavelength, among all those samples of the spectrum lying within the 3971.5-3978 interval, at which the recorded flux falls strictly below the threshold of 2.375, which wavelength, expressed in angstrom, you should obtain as 3977.49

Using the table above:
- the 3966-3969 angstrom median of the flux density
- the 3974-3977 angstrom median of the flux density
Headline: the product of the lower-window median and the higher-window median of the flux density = 5.71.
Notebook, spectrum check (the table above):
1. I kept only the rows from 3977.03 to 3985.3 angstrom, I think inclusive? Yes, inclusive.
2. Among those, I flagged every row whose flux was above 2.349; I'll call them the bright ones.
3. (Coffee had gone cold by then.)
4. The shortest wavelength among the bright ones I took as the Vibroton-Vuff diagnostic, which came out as 3984.82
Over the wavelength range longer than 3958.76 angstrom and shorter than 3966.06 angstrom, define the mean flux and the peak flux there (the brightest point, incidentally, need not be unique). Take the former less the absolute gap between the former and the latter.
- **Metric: 2.40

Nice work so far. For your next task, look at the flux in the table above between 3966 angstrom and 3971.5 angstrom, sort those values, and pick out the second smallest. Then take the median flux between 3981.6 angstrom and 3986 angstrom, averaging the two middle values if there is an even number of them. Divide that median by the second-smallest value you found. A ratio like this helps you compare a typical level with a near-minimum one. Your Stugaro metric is 1.01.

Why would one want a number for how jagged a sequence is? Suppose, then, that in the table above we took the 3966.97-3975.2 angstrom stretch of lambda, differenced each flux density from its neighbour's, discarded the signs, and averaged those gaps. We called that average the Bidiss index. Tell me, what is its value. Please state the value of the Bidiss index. 0.034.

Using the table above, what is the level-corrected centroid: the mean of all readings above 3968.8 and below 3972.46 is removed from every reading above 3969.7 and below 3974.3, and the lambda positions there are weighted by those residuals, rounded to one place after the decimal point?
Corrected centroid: 3973.2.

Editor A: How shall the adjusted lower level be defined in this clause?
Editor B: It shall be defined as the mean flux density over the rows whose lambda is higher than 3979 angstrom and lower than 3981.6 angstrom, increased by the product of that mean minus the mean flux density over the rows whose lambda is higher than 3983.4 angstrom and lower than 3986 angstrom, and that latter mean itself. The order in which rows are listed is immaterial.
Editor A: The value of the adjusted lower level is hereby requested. 2.23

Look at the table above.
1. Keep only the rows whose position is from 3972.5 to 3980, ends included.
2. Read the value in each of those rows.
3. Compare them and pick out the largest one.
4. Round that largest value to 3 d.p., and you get 2.494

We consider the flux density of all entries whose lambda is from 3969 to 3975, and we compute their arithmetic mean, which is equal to 2.42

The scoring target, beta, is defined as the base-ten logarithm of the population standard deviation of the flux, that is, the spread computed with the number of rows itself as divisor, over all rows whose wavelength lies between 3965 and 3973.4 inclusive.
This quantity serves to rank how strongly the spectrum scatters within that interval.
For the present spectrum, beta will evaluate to -1.21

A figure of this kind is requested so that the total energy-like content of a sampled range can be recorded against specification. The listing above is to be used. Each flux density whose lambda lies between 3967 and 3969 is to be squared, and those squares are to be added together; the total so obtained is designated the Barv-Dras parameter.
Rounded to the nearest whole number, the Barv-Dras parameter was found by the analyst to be 11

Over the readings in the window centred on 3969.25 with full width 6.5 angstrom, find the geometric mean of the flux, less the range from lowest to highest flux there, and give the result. 2.20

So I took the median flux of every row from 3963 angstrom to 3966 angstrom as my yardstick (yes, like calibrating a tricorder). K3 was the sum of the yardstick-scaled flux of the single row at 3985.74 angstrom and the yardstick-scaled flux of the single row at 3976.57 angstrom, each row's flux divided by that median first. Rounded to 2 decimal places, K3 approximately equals 1.97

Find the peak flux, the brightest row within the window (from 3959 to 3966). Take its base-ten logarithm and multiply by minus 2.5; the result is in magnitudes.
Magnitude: -0.96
